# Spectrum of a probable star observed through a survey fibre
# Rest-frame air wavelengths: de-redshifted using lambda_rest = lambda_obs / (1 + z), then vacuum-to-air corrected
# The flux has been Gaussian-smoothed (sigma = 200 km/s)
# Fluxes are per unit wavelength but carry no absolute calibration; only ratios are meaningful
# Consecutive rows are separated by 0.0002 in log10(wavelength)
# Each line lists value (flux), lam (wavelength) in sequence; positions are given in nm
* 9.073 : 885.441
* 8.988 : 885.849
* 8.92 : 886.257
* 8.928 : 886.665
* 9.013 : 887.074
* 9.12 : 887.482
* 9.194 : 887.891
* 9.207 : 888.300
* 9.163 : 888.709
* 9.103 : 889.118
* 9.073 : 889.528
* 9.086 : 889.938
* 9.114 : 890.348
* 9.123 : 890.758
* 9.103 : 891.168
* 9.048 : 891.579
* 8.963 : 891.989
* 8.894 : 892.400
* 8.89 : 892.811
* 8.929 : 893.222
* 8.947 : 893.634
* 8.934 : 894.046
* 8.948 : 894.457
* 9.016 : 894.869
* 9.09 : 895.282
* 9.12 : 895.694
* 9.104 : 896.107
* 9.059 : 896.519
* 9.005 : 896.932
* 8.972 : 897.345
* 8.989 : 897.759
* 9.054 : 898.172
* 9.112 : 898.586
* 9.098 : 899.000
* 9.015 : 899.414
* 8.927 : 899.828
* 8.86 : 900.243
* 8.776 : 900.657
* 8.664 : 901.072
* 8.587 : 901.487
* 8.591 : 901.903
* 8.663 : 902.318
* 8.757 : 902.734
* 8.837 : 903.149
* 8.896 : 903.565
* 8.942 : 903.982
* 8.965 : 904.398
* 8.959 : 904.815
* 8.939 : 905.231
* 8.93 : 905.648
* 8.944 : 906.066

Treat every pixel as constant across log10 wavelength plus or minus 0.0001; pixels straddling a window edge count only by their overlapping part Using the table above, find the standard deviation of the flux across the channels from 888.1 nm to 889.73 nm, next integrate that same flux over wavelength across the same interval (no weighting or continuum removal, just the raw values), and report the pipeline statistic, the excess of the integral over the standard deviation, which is 15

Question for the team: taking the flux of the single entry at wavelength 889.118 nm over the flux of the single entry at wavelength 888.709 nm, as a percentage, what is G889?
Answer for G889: 99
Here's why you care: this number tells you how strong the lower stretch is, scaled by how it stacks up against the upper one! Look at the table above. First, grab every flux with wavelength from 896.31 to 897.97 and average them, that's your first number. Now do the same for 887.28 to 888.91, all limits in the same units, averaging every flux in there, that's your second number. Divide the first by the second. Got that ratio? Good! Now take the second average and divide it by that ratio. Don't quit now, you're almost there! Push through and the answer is 9.3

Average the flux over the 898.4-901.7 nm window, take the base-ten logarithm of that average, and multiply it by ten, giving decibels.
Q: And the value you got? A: 9.48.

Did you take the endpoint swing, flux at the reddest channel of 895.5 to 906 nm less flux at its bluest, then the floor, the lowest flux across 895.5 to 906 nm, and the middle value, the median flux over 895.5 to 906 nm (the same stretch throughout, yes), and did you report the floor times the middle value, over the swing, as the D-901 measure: -404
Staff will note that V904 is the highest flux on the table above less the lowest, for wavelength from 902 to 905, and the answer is 0.30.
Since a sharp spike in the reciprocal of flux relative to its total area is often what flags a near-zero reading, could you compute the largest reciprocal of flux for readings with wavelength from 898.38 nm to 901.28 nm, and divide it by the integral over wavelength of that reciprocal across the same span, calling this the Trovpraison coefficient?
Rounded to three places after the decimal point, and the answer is 0.355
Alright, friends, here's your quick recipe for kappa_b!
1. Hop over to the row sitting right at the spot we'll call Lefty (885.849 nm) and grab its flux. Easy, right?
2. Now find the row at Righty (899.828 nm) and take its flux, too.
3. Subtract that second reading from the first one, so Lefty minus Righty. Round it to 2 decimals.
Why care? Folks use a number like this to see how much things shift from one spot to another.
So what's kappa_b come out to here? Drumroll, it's 0.06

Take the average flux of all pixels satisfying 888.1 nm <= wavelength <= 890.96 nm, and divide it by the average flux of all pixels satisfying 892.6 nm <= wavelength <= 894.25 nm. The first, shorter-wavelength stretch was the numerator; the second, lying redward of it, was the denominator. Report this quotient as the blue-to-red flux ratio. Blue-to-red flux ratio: 1.02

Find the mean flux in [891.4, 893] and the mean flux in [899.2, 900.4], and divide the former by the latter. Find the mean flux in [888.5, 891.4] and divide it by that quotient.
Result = 9.09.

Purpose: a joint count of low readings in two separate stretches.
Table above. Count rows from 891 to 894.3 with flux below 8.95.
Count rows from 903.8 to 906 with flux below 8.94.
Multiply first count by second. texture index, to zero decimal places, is 10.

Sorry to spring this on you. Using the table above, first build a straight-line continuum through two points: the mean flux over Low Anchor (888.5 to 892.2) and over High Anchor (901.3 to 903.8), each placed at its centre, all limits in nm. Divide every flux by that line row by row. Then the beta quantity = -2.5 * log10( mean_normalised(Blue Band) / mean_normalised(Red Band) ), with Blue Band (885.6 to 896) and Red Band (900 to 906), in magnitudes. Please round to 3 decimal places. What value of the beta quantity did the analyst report 0.017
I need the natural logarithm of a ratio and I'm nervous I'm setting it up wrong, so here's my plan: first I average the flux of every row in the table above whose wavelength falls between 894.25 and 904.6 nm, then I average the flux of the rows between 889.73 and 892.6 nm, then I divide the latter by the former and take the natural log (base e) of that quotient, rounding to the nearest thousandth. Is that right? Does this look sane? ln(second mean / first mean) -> 0.014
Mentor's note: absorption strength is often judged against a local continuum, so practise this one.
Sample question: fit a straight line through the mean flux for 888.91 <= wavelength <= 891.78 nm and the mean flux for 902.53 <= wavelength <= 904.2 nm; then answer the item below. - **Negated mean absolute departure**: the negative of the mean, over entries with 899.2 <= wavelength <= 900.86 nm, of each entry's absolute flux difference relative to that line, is -0.069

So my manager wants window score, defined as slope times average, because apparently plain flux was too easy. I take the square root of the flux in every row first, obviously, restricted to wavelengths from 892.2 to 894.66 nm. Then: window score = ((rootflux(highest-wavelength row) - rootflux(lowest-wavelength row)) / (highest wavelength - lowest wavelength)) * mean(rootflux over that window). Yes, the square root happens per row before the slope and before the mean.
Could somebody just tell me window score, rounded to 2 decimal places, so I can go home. 0.01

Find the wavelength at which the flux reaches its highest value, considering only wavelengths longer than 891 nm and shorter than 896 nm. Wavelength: 895.694 nm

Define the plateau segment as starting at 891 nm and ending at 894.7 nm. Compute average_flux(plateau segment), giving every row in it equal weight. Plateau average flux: 8.96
